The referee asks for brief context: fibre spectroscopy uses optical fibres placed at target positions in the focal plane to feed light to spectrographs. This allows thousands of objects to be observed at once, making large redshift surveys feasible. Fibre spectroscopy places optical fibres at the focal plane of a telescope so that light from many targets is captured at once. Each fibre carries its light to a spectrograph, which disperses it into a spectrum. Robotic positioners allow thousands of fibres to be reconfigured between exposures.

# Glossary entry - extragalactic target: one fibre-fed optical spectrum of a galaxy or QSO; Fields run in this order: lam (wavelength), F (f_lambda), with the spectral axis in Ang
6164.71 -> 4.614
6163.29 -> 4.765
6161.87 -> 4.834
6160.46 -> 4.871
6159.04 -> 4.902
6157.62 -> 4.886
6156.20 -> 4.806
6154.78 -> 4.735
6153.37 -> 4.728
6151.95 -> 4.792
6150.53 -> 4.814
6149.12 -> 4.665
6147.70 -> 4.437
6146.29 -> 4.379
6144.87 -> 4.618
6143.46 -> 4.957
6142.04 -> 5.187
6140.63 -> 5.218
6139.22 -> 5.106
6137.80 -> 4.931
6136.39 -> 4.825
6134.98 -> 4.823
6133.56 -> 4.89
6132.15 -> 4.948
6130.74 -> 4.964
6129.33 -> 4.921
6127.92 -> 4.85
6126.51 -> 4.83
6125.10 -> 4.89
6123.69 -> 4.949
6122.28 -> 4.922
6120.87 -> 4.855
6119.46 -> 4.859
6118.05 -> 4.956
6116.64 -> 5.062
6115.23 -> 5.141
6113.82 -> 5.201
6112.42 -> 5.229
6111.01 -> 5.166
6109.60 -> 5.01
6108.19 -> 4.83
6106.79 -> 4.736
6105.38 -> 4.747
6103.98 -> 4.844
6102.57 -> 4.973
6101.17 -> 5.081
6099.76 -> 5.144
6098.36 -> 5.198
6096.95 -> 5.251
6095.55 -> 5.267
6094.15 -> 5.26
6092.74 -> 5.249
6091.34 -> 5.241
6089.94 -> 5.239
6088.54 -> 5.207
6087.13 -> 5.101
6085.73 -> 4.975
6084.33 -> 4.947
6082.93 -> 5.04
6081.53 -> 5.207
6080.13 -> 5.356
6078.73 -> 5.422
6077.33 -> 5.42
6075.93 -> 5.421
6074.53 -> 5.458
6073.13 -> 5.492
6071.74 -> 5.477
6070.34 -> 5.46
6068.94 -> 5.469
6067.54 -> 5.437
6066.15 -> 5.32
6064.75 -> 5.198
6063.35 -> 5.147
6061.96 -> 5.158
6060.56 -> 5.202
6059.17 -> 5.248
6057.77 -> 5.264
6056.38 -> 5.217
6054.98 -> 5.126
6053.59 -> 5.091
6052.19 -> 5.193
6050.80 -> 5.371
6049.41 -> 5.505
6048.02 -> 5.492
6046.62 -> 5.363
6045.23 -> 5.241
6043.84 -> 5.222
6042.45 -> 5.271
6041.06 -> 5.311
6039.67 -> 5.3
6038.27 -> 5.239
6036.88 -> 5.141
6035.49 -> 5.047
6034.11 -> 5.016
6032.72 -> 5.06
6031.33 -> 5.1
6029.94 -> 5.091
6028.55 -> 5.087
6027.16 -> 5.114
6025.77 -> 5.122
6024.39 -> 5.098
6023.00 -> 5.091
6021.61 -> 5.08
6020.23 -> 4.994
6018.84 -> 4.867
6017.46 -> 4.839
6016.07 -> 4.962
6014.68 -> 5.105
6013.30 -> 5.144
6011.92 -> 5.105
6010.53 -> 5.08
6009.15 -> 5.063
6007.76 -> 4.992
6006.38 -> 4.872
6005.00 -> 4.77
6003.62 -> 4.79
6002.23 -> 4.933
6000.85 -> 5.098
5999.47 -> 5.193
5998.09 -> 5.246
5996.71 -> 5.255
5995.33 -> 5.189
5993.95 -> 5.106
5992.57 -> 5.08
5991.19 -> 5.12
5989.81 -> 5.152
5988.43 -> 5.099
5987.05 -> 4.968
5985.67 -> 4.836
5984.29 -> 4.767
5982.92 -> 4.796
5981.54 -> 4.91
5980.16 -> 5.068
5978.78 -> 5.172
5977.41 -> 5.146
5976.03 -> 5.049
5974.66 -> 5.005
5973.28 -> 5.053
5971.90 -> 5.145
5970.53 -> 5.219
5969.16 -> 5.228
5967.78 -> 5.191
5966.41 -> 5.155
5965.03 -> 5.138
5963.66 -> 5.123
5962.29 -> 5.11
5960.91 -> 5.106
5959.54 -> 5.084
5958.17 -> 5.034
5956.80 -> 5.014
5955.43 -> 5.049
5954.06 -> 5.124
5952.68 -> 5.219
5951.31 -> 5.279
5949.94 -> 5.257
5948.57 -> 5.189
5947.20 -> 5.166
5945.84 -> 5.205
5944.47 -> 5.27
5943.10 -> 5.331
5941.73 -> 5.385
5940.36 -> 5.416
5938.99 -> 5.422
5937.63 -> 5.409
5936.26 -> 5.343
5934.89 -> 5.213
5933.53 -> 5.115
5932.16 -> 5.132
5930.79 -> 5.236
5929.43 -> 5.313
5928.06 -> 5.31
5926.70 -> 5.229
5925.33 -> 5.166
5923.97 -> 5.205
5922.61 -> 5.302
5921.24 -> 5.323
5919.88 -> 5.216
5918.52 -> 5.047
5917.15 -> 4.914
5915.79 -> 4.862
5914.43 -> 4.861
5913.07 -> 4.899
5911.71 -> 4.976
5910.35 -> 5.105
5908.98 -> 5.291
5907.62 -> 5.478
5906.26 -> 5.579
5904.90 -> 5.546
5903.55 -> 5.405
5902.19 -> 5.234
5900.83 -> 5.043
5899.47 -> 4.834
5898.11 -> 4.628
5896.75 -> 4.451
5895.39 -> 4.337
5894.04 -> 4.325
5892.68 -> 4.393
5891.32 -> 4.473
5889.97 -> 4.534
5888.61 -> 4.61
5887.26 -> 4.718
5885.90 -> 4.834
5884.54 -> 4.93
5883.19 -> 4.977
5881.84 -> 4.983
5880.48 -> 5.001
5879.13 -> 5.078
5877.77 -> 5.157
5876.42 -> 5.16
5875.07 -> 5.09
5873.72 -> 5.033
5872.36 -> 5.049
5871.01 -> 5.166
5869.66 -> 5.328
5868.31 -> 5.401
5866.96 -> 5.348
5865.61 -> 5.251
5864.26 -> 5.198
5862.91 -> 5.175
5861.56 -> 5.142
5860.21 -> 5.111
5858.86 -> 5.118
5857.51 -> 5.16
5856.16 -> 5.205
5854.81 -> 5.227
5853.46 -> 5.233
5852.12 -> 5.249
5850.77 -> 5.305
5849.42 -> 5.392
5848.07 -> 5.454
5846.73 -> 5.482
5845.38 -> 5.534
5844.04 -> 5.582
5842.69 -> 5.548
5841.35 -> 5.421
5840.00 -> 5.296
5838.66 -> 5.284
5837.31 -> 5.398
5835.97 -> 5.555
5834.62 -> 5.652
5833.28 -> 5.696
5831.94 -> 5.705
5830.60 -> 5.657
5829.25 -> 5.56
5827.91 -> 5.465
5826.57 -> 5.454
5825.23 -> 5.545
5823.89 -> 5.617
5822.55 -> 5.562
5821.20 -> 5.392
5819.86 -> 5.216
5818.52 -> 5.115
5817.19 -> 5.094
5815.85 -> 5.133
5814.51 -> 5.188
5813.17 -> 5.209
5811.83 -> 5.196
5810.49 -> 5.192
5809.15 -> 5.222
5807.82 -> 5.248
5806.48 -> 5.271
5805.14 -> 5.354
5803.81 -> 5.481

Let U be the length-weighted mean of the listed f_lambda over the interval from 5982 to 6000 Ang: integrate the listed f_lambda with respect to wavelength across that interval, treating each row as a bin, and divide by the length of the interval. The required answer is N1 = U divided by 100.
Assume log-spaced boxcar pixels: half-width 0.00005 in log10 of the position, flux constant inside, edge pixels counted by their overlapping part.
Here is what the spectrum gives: 0.0506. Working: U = 5.06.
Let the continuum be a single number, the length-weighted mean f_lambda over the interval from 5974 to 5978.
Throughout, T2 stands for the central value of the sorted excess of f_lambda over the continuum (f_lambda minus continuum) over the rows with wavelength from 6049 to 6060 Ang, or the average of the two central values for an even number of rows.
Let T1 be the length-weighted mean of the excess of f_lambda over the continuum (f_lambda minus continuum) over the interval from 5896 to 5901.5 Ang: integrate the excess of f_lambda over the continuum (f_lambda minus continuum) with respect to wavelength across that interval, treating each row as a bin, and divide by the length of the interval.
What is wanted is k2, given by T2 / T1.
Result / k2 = -0.5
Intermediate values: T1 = -0.33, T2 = 0.2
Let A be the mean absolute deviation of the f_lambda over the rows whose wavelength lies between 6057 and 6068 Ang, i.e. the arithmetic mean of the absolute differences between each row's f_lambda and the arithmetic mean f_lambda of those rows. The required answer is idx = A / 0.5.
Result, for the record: 0.14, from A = 0.07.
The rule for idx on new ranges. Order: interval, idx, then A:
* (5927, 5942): 0.18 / 0.09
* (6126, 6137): 0.10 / 0.05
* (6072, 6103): 0.25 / 0.13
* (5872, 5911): 0.58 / 0.29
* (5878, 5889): 0.26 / 0.13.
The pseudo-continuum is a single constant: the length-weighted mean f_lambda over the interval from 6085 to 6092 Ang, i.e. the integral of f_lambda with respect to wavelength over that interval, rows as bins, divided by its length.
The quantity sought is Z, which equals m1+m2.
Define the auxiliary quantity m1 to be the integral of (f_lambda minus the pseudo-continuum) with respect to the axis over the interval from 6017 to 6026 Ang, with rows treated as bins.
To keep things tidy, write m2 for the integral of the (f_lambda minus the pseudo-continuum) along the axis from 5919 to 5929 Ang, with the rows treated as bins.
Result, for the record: -0.3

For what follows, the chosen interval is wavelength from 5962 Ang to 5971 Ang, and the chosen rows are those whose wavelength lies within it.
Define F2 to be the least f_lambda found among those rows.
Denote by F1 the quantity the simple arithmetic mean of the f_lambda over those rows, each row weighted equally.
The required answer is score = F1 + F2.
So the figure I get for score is 10.3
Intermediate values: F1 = 5.17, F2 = 5.11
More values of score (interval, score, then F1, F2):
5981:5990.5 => 9.7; 4.93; 4.767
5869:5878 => 10.2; 5.14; 5.033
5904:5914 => 10.2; 5.27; 4.899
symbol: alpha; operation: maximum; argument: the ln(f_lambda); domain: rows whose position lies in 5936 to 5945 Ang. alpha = 1.690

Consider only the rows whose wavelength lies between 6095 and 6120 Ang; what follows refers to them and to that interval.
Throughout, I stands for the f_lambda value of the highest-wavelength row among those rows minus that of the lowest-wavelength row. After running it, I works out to -0.41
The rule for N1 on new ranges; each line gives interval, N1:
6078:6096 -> 0.0519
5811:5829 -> 0.0533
